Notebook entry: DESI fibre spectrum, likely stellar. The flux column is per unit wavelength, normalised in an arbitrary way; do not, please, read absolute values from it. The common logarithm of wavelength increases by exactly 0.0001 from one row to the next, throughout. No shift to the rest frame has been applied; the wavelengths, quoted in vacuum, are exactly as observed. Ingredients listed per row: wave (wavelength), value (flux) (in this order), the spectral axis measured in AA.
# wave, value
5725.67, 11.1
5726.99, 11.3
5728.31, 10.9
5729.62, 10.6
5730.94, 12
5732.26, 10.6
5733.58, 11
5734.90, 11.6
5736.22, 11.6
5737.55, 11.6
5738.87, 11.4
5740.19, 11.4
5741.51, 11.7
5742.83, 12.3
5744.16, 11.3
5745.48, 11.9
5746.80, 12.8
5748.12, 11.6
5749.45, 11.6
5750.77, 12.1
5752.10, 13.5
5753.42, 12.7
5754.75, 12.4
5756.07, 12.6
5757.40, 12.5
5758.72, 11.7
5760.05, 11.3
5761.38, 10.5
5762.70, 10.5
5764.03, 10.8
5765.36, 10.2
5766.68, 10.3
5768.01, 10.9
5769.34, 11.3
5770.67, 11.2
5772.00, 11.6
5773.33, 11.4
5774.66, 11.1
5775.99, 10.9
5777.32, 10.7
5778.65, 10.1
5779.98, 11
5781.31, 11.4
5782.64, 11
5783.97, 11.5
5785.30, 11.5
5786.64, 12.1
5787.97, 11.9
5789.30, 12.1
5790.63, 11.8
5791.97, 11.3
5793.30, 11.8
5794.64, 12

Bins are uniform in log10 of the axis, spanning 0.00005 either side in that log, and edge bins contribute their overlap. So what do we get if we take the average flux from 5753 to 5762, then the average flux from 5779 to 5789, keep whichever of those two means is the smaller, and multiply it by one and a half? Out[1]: 17.2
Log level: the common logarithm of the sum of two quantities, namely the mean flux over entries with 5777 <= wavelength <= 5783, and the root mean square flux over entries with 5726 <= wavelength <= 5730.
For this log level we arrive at 1.338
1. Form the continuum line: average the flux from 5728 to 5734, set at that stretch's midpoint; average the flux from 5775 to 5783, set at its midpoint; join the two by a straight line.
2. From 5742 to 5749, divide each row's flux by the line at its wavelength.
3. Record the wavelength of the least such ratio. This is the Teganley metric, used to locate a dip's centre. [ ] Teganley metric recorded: 5744.16 AA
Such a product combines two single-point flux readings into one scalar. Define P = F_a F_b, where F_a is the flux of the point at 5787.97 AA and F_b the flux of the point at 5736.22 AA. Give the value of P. 138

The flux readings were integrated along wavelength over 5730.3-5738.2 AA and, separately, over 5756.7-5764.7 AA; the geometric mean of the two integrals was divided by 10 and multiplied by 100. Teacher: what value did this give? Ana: 898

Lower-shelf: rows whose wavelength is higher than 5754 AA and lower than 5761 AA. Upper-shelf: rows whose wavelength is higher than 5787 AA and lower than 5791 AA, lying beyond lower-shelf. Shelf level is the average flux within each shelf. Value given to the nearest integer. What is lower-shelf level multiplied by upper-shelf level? 144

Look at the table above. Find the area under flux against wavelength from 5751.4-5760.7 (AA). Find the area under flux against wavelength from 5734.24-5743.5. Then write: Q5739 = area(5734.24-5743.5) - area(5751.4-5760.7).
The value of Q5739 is -7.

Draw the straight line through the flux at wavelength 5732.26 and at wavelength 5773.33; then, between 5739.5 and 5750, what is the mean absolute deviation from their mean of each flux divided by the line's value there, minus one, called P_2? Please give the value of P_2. 0.035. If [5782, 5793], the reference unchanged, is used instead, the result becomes 0.026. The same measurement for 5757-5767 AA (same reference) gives 0.062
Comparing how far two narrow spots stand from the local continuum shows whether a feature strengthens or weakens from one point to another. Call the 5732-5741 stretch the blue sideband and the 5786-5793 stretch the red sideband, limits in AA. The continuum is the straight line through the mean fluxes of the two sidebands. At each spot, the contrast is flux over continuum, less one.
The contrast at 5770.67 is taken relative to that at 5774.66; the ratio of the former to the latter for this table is 0.8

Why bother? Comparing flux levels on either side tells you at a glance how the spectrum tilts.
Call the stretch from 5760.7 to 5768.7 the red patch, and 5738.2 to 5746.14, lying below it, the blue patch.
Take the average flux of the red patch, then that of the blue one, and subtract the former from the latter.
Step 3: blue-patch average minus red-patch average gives 1.1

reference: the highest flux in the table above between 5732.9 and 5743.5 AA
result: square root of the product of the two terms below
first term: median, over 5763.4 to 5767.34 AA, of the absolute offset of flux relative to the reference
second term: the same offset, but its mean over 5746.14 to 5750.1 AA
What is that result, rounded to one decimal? 1.1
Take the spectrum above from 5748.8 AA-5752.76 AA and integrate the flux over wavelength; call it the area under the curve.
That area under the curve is 49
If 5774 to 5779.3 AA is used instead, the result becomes 57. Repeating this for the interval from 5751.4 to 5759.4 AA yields 100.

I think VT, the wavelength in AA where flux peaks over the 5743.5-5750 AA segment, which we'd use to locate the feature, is 5746.80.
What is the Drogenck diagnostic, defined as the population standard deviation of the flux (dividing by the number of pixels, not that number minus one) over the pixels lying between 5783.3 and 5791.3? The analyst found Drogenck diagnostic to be 0.25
